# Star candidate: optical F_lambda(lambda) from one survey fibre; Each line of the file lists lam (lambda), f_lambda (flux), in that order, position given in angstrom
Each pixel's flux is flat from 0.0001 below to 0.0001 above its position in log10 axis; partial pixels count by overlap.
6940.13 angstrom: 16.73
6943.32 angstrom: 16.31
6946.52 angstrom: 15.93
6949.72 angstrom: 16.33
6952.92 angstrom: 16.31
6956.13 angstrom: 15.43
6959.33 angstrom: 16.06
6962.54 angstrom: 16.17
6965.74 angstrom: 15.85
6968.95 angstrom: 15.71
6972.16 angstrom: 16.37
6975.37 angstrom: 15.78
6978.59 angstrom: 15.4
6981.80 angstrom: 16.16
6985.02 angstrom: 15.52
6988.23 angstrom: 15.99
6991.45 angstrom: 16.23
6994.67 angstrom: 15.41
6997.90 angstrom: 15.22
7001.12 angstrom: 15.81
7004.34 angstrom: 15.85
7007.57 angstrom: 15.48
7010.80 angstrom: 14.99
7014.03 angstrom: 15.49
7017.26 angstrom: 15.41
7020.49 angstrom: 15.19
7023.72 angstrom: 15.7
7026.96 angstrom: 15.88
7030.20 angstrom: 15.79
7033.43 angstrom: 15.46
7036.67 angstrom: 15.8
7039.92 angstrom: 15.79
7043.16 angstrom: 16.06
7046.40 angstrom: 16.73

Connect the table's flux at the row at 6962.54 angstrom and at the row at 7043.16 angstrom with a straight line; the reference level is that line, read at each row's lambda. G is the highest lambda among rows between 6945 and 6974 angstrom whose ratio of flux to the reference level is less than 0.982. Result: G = 6968.95 angstrom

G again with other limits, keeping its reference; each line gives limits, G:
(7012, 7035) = 7033.43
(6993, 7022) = 7020.49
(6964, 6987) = 6985.02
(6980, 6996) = 6994.67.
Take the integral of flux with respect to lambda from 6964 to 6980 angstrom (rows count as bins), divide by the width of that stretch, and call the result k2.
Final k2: 15.8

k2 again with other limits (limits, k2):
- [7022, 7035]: 15.7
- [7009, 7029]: 15.4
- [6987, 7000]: 15.7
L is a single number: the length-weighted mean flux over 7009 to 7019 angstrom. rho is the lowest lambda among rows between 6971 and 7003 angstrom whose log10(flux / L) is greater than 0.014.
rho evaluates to 6972.16 angstrom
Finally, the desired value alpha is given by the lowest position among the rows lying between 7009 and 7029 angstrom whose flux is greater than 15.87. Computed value 7026.96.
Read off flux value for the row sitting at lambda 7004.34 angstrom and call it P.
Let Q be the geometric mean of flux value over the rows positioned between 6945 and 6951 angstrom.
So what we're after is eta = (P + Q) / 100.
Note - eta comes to 0.320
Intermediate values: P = 15.85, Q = 16.1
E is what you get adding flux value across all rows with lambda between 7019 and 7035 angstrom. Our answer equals 78.0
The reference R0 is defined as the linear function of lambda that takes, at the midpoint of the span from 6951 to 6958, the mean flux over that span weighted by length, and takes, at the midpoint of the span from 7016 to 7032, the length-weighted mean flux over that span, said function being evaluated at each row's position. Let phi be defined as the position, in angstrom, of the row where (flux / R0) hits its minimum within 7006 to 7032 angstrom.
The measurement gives 7010.80 angstrom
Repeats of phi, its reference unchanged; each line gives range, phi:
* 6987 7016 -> 7010.80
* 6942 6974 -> 6956.13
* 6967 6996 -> 6978.59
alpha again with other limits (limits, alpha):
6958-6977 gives 6959.33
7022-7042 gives 7026.96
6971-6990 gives 6972.16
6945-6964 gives 6946.52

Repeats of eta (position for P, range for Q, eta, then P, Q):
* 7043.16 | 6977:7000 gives 0.318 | 16.06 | 15.7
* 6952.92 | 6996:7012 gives 0.318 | 16.31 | 15.5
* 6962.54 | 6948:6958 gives 0.322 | 16.17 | 16.0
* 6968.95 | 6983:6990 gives 0.315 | 15.71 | 15.8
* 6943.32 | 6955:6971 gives 0.322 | 16.31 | 15.8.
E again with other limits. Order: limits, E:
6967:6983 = 79.4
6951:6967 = 79.8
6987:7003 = 78.7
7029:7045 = 78.9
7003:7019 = 77.2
